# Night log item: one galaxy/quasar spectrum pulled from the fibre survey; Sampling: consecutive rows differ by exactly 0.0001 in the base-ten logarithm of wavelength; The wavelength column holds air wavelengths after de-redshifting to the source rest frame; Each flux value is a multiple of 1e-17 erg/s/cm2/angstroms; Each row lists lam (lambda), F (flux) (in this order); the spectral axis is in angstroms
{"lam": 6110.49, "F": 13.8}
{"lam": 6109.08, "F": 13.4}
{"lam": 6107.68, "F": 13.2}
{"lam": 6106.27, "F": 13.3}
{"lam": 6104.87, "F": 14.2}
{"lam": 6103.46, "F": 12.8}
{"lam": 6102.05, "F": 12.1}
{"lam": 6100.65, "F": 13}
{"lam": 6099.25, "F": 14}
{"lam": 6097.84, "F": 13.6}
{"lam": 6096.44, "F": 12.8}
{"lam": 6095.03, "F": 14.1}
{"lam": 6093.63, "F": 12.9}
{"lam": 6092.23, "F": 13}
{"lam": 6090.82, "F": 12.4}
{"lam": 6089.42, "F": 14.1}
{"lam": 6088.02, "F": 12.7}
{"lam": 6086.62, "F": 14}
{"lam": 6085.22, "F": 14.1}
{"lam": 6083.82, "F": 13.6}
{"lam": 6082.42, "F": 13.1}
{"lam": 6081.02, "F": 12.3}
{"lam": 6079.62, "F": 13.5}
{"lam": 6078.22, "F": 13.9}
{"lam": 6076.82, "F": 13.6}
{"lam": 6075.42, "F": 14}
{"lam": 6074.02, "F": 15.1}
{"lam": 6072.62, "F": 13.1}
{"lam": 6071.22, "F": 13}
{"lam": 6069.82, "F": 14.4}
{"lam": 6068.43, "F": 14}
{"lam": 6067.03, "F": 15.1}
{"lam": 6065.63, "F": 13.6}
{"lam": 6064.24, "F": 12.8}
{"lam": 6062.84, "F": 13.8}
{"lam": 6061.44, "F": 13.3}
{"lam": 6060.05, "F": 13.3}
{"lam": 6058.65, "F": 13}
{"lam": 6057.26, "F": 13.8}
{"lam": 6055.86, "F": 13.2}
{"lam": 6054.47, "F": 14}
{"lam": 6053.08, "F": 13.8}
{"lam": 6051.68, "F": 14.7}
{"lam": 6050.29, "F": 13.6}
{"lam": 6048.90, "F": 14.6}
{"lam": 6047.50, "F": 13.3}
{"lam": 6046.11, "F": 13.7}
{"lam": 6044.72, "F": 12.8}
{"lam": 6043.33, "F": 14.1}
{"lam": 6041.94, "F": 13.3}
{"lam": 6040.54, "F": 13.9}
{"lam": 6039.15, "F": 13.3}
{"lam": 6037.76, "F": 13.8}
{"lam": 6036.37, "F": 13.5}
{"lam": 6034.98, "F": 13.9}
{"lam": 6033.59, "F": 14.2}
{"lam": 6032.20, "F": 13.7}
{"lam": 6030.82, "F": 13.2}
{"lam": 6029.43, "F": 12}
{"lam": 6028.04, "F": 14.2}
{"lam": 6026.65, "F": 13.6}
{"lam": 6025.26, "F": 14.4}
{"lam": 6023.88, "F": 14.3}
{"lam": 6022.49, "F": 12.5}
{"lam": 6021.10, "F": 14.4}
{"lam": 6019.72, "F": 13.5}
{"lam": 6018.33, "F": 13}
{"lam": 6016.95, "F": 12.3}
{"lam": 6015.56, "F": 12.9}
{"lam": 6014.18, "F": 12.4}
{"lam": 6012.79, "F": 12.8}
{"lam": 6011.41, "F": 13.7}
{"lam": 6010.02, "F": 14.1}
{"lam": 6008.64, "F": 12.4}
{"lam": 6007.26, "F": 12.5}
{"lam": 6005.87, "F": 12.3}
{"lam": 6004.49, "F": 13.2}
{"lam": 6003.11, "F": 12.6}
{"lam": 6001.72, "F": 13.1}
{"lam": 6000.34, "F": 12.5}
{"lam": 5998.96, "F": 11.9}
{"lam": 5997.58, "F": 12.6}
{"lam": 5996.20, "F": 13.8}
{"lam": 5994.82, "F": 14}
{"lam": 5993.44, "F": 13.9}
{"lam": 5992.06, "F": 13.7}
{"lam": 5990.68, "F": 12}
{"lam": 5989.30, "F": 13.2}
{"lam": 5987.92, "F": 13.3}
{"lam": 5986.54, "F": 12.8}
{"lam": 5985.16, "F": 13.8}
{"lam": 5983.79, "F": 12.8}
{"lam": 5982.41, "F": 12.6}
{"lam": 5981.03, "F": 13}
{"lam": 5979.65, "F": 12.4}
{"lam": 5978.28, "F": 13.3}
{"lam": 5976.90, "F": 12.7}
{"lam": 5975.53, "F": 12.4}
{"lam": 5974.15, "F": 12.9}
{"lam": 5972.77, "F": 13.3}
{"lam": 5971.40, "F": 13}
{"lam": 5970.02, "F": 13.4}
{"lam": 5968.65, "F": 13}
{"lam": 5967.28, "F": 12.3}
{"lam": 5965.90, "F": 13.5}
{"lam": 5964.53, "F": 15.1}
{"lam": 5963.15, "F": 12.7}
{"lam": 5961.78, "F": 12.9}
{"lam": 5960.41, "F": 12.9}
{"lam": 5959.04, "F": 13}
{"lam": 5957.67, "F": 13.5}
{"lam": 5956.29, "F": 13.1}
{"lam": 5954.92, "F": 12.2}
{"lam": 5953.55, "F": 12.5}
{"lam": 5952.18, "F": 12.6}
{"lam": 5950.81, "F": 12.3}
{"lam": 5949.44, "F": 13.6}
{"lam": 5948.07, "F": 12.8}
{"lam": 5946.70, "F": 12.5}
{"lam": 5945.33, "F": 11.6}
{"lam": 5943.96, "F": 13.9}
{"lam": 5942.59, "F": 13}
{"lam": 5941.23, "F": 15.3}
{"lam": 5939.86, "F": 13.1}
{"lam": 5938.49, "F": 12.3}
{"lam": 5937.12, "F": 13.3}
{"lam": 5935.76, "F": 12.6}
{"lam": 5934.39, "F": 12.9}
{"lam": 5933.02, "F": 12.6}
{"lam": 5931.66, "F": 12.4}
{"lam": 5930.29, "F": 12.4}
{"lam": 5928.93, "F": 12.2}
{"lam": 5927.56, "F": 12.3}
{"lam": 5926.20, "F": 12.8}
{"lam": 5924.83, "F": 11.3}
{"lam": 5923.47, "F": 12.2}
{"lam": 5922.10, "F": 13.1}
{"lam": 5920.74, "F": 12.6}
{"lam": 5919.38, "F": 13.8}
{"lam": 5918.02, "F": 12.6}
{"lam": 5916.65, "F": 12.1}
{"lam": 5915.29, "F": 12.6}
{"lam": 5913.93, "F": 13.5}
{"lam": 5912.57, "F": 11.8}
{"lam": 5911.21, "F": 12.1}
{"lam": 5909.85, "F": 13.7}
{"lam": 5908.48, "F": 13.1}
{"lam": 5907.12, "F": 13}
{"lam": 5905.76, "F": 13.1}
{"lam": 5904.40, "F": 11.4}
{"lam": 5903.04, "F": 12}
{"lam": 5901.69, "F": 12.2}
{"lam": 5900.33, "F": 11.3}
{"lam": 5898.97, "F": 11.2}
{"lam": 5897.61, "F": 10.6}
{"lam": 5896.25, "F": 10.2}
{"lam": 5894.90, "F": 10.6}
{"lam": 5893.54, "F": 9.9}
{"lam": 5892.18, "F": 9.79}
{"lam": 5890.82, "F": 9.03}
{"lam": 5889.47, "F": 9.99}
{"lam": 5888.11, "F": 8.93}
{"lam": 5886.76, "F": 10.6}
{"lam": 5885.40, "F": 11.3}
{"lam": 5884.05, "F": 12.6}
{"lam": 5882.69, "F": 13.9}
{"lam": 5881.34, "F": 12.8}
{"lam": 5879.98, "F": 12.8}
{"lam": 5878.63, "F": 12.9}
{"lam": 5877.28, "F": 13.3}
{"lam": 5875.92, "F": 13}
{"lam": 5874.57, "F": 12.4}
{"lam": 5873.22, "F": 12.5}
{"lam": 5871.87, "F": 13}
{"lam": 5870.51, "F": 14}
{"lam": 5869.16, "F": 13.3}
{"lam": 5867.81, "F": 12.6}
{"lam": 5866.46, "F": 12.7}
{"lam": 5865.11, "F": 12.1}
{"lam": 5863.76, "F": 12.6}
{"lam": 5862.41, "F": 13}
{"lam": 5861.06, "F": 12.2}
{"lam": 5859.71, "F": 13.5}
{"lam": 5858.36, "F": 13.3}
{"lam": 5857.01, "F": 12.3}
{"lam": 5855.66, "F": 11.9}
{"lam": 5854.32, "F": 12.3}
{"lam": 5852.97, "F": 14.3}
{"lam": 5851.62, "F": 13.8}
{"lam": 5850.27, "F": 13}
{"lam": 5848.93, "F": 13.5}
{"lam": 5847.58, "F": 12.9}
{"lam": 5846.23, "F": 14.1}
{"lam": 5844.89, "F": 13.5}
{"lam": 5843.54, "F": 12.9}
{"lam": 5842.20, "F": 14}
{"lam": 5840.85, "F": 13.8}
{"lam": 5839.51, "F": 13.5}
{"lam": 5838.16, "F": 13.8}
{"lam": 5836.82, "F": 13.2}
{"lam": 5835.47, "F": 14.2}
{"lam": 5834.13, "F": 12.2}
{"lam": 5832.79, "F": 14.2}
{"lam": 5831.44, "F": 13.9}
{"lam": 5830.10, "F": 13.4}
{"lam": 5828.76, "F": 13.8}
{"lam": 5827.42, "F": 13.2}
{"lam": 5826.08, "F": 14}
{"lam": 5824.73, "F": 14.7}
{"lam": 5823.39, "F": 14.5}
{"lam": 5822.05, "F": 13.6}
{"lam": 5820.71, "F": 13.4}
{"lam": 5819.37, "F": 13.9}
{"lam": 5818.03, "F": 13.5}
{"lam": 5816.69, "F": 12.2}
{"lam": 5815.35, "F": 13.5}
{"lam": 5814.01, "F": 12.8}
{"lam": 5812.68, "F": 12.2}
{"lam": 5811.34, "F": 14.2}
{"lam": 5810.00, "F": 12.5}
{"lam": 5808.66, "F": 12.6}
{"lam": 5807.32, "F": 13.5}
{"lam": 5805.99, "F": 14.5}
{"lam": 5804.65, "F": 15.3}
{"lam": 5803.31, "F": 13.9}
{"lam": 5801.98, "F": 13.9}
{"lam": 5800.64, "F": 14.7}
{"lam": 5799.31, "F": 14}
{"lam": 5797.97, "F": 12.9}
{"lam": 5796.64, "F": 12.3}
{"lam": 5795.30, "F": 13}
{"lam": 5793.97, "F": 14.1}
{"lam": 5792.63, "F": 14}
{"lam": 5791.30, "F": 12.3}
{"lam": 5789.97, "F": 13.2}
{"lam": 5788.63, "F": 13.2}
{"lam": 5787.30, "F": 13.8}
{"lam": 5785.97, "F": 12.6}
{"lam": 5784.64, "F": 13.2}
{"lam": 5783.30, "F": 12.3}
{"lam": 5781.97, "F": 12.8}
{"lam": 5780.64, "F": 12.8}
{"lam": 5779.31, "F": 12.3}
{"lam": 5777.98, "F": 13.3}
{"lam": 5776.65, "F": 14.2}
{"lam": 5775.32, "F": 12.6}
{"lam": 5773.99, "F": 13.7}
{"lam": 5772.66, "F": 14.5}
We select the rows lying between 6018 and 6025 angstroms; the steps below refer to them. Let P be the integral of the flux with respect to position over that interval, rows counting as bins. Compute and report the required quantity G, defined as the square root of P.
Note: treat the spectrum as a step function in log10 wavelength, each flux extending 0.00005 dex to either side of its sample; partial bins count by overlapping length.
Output 9.8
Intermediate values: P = 95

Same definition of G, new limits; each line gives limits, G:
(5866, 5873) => 9.6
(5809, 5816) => 9.5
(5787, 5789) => 5.2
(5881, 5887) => 8.6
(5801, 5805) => 7.6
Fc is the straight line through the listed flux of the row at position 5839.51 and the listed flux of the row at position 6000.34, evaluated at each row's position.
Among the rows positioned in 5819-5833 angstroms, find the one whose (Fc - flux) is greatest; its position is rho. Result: 5827.42 angstroms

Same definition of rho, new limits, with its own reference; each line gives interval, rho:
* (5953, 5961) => 5954.92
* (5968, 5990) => 5975.53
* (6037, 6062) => 6044.72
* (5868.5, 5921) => 5888.11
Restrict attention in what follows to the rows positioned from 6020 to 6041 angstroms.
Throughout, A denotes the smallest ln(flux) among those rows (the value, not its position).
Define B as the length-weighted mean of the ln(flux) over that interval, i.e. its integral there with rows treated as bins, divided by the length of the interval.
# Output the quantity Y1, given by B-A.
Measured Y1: 0.13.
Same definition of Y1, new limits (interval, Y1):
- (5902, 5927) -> 0.11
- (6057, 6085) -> 0.10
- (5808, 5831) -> 0.09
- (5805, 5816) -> 0.08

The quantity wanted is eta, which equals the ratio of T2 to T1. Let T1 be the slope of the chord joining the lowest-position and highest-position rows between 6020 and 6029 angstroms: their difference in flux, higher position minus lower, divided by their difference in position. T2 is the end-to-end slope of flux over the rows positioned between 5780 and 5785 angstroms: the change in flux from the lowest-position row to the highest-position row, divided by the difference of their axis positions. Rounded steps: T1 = -0.03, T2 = 0.10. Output -3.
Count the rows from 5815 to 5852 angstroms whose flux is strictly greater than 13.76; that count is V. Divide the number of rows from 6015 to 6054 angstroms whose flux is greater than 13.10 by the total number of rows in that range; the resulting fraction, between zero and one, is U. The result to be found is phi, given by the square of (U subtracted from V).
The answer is 149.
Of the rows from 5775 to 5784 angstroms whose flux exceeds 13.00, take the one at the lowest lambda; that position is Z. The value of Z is 5776.65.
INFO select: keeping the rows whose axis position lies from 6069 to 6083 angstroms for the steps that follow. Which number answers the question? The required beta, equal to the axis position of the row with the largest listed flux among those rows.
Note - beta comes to 6074.02 angstroms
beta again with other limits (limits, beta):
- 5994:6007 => 5994.82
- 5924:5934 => 5926.20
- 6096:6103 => 6099.25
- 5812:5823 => 5819.37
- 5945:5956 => 5949.44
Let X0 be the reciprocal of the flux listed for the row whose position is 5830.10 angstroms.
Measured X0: 0.075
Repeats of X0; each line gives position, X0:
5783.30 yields 0.081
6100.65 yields 0.077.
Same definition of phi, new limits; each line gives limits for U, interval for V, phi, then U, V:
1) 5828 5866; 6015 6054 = 130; 0.61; 12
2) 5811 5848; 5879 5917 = 0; 0.79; 1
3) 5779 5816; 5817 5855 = 181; 0.54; 14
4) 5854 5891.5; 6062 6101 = 139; 0.21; 12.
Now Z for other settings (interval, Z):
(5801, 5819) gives 5801.98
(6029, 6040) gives 6030.82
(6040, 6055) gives 6040.54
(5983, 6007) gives 5985.16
